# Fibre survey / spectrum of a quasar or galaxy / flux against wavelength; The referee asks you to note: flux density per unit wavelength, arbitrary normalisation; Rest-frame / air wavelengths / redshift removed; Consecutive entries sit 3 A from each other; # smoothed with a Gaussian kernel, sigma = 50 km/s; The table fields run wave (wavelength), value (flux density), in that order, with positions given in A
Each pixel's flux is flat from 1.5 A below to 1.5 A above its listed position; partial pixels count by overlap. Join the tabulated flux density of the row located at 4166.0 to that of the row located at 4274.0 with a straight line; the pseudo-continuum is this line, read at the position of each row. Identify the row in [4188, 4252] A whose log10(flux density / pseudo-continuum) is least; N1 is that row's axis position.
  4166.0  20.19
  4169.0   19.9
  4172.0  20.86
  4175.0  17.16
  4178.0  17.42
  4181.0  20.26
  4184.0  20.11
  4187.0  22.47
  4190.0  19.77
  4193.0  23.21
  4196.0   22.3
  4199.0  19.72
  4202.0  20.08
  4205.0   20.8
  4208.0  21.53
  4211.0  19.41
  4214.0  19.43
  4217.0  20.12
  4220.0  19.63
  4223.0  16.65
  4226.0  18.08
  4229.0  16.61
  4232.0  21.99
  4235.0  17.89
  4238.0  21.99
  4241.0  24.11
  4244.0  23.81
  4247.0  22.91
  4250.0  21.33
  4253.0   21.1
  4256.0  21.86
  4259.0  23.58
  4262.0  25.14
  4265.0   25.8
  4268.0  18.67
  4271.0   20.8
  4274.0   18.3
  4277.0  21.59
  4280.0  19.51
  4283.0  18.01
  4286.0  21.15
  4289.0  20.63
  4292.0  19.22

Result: 4223.0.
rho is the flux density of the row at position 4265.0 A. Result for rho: 25.8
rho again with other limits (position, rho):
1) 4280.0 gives 19.51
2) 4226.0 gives 18.08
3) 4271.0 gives 20.8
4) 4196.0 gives 22.3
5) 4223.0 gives 16.65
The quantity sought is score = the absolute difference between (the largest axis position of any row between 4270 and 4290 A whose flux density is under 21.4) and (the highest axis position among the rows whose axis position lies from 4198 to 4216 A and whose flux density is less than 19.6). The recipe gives 75 A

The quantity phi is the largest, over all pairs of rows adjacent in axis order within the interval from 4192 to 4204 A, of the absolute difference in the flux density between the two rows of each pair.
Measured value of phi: 2.6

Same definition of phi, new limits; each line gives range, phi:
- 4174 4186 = 2.8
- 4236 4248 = 2.1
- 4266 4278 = 3.3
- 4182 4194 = 3.4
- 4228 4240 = 5.4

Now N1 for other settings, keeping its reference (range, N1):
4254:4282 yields 4274.0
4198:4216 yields 4211.0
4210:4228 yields 4223.0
